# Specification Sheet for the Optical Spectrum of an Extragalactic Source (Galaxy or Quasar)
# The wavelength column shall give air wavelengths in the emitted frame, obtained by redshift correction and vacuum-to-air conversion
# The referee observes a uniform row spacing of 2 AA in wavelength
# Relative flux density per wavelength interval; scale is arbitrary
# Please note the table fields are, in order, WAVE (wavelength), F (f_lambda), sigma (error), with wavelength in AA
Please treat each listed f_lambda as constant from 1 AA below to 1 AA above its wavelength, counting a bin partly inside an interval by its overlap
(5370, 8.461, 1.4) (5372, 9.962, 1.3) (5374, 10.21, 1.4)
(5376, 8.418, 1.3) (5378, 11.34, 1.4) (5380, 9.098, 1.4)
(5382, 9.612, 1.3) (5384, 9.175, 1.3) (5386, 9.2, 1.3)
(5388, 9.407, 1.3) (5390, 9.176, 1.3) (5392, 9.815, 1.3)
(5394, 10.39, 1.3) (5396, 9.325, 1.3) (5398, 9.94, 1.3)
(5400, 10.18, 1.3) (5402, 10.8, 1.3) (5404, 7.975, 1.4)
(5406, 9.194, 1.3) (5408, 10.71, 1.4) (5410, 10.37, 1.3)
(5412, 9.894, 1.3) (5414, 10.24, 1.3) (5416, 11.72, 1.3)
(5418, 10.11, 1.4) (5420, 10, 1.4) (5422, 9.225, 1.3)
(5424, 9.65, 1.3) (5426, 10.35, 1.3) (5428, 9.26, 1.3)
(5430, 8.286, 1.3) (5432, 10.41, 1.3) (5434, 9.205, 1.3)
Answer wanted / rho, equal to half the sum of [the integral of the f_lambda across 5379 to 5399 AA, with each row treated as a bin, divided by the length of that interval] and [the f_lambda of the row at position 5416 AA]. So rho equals 10.6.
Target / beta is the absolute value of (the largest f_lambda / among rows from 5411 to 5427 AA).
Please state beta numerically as 11.7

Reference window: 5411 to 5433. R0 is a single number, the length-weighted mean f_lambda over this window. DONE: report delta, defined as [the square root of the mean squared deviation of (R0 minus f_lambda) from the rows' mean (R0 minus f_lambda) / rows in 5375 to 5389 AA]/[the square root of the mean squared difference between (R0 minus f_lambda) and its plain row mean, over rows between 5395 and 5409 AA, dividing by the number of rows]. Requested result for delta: 0.9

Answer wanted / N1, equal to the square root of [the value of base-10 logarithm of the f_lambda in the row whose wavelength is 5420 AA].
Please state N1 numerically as 1.00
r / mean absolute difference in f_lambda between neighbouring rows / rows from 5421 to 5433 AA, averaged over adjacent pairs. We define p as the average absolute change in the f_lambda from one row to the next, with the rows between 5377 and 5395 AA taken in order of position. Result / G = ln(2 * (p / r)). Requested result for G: 0.1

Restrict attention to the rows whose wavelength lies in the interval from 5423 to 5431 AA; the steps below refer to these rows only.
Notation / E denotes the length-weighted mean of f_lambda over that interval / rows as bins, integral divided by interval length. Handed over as 9.4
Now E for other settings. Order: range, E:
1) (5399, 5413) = 9.9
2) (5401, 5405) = 9.4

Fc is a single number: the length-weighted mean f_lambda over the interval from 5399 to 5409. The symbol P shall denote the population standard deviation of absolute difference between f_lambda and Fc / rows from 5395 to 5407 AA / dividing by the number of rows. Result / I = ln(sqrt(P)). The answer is -0.31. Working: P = 0.540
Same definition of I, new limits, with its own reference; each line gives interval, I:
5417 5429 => -0.88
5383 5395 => -0.79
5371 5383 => -0.30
